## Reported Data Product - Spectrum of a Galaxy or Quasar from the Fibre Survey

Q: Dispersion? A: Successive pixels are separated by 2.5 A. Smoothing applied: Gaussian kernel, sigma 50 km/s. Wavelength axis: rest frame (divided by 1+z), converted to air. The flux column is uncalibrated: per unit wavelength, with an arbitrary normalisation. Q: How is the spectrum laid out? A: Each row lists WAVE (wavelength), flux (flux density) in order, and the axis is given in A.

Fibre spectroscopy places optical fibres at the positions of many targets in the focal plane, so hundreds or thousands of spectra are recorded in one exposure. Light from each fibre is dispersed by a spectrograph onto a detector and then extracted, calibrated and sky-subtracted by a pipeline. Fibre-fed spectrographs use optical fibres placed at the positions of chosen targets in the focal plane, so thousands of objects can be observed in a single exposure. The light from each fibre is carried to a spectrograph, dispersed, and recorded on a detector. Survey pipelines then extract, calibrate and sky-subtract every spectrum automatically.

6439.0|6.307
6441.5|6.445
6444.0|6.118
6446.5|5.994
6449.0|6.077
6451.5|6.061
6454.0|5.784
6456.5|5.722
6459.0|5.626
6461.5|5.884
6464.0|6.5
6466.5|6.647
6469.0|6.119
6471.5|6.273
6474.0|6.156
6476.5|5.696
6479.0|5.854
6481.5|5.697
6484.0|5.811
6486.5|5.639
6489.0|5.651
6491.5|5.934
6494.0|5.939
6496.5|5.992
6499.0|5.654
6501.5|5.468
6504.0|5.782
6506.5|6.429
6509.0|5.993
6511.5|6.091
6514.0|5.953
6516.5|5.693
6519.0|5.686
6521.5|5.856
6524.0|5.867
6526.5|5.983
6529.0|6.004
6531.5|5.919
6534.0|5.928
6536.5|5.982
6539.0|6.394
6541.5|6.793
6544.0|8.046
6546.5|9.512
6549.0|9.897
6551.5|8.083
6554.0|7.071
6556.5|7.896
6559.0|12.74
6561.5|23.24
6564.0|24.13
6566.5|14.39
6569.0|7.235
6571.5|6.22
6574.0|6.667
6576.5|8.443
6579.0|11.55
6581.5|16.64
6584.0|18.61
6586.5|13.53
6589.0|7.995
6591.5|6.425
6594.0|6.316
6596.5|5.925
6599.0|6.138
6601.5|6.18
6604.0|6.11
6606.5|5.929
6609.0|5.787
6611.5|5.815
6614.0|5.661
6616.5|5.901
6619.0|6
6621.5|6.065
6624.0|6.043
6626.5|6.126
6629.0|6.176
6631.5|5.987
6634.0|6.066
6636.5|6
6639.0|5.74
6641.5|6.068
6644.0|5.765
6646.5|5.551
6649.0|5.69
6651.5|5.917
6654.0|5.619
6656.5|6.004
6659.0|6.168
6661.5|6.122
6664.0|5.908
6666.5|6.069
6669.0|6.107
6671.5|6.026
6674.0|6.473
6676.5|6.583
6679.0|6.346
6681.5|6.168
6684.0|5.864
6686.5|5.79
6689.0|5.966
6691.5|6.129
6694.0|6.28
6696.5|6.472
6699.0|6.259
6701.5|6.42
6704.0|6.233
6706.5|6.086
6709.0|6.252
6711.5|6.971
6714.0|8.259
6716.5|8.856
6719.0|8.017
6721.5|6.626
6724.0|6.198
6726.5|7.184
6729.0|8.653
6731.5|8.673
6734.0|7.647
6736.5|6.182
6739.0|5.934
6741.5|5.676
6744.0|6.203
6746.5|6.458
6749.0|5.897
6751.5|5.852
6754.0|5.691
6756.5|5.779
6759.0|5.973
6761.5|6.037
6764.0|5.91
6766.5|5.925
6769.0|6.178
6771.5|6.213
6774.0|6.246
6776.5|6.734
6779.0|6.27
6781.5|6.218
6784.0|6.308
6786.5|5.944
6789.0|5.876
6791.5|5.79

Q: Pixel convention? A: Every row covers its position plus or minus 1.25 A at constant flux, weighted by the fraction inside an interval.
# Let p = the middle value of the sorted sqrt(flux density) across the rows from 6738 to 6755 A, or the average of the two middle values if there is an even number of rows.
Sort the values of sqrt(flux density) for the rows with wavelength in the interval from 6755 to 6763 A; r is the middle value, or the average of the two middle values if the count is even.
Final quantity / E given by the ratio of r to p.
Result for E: 1.01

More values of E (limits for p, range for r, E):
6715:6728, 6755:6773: 0.91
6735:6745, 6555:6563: 1.45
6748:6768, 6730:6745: 1.02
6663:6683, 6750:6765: 0.98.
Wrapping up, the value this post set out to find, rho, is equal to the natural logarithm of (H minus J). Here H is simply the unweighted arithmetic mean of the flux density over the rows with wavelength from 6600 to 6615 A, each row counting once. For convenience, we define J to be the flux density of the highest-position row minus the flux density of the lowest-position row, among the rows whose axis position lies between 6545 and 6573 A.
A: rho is 2.2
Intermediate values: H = 5.9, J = -3.3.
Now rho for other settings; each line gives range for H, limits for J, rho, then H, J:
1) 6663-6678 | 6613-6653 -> 1.8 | 6.2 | 0.3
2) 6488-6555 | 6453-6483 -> 1.9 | 6.4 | -0.1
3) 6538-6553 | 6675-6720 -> 1.9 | 8.1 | 1.4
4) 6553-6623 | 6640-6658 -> 2.3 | 9.5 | -0.1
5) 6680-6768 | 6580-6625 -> 2.8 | 6.5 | -10.6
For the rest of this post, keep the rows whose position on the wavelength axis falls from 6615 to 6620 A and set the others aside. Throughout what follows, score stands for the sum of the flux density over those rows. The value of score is 12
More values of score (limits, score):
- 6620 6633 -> 30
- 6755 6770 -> 36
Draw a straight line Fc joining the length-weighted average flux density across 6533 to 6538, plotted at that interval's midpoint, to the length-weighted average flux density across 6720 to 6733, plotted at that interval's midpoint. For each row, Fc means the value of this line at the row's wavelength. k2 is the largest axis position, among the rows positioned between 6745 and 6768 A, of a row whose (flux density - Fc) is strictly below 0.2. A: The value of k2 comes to 6766.5 A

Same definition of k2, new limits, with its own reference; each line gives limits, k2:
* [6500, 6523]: 6521.5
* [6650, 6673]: 6671.5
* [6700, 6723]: 6721.5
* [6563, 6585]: 6571.5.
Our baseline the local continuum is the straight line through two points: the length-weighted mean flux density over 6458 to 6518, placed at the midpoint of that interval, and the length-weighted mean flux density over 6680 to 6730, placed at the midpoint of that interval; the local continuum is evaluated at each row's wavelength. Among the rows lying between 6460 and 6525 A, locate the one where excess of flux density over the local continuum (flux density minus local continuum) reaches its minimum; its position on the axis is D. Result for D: 6501.5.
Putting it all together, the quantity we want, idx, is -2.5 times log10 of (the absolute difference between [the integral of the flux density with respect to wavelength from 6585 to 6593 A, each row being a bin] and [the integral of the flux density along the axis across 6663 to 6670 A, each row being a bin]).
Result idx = -3.8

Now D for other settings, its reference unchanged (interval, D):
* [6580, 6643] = 6639.0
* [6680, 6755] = 6754.0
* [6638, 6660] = 6646.5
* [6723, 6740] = 6739.0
